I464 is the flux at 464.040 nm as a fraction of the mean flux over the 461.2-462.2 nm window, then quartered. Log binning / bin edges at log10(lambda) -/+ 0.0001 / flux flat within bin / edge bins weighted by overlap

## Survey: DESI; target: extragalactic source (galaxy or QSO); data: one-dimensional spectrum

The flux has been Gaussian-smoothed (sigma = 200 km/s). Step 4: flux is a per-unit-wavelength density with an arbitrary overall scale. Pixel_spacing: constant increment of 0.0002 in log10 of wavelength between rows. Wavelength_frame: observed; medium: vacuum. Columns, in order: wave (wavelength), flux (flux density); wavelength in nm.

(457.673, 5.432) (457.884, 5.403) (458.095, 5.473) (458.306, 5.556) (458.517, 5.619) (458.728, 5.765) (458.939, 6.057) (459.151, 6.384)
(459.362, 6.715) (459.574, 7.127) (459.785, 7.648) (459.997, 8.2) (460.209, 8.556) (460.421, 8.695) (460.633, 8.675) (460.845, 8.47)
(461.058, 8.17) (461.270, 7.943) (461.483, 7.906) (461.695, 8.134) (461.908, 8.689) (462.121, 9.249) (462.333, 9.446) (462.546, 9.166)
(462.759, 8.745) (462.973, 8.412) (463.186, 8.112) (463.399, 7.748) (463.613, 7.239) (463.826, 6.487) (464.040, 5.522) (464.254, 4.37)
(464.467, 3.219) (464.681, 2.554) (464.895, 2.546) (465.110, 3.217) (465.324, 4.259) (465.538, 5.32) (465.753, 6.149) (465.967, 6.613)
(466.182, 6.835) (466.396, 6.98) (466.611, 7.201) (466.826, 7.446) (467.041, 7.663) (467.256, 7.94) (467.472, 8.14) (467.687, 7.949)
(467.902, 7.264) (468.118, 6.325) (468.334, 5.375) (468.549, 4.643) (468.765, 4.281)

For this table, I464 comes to 0.16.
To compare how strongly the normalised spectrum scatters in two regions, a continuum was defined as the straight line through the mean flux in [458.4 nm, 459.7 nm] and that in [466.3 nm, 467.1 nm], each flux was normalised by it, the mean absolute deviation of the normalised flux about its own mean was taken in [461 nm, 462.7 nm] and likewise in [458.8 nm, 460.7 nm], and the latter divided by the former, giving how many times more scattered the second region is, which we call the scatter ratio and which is 1.8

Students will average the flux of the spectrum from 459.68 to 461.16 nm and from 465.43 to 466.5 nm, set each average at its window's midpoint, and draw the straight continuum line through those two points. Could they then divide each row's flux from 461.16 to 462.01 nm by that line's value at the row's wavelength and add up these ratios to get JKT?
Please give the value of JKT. 4.1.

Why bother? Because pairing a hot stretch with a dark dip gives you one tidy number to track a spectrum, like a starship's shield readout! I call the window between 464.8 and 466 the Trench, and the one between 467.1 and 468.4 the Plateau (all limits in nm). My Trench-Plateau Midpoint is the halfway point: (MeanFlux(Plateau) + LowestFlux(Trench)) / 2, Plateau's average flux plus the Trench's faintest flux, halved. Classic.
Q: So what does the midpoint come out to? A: 4.9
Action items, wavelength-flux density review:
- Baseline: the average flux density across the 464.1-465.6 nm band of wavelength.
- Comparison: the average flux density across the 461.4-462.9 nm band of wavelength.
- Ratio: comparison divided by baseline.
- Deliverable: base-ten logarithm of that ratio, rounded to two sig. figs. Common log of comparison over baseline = 0.38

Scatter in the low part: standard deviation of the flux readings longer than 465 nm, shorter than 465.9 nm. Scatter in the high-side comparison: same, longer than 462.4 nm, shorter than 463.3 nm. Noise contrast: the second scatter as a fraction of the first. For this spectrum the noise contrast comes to 0.36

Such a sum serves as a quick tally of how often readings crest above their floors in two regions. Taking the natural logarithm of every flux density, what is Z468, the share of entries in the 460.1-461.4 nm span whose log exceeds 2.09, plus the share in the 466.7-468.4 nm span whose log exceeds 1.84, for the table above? 1.7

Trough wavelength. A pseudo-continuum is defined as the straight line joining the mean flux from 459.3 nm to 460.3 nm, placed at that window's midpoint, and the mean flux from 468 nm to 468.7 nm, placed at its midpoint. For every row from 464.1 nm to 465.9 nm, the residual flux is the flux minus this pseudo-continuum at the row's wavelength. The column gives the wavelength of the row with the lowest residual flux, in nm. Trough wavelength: 464.681 nm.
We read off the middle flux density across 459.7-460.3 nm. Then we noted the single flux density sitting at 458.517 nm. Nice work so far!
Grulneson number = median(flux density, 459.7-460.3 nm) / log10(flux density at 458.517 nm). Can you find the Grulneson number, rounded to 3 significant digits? 10.9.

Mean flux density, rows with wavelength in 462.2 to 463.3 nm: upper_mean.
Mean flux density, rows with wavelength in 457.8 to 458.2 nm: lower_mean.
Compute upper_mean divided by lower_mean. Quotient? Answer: 1.6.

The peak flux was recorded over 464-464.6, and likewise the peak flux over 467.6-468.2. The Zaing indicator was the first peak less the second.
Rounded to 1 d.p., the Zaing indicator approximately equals -2.4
